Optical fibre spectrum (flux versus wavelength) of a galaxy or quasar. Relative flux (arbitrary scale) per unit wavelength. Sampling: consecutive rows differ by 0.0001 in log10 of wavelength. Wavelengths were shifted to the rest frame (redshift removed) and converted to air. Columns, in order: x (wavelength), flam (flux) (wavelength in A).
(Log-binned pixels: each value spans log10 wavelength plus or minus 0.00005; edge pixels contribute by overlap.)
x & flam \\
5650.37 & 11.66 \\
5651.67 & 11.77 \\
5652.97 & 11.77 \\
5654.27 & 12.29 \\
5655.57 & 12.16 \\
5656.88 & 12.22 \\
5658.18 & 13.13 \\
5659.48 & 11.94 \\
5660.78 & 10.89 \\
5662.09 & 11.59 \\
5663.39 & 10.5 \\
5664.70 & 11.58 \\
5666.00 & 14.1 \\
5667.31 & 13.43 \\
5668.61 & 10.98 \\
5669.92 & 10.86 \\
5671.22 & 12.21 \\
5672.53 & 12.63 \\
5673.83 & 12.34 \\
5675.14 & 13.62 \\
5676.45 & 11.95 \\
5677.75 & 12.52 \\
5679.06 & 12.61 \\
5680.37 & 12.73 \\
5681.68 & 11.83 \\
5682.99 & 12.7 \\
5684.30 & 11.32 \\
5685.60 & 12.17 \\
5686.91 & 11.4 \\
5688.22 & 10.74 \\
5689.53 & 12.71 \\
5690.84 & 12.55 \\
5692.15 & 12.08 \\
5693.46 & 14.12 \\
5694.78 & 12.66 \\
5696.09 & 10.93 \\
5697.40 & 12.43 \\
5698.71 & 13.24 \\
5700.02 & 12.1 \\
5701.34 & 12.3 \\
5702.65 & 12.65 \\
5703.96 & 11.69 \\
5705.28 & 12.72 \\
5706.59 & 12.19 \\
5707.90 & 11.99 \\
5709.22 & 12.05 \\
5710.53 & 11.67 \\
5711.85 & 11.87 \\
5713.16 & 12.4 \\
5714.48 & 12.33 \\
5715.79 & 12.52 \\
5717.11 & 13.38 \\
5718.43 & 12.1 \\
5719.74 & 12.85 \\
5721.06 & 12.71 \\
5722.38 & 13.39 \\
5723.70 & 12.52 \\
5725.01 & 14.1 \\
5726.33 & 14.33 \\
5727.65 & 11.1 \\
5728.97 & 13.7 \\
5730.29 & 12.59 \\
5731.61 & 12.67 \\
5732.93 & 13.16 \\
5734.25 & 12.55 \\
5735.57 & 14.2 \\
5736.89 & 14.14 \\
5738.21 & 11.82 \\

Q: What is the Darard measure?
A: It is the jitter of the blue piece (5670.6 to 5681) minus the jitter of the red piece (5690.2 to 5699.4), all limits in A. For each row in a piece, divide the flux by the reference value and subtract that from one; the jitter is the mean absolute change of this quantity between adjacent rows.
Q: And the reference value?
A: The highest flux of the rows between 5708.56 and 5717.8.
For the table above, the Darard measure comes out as -0.05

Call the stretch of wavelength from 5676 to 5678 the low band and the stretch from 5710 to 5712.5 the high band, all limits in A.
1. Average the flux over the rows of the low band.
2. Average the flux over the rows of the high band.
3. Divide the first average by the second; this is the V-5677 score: 1.04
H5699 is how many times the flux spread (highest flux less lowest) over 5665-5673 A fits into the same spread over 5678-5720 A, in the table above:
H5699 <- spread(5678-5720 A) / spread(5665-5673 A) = 1.0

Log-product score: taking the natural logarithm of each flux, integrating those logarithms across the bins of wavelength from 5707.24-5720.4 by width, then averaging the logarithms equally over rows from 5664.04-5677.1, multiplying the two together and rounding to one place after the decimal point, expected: 83.0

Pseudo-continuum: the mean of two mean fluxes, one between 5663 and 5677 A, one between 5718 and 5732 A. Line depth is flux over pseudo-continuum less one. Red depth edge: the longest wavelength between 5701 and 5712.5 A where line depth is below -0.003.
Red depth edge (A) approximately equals 5711.85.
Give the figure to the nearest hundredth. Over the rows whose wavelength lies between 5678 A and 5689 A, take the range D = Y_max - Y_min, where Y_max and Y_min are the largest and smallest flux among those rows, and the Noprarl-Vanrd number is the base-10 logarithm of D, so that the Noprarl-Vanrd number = 0.30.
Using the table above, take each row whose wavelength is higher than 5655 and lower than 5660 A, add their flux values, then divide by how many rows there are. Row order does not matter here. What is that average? 12.4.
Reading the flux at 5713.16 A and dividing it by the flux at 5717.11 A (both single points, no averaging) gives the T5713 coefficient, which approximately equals 0.93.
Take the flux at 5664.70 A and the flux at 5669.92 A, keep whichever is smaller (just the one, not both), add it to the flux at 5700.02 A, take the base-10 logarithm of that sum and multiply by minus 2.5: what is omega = -3.40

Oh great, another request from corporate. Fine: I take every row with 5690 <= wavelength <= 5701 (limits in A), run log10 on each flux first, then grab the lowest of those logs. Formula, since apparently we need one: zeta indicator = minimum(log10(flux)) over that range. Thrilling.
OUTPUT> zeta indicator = 1.04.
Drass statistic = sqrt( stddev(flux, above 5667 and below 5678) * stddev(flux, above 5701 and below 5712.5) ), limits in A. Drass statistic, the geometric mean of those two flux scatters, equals 0.6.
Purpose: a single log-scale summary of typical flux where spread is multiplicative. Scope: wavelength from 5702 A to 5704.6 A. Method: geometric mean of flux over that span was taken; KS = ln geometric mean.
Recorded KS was 2.50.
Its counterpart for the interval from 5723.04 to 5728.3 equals 2.56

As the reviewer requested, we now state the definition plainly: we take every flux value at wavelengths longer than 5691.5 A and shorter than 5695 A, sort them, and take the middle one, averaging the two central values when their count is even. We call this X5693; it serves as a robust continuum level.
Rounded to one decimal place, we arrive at 12.7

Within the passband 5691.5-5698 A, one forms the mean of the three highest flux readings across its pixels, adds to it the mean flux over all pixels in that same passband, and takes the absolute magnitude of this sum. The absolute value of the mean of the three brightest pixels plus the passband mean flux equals 25.5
